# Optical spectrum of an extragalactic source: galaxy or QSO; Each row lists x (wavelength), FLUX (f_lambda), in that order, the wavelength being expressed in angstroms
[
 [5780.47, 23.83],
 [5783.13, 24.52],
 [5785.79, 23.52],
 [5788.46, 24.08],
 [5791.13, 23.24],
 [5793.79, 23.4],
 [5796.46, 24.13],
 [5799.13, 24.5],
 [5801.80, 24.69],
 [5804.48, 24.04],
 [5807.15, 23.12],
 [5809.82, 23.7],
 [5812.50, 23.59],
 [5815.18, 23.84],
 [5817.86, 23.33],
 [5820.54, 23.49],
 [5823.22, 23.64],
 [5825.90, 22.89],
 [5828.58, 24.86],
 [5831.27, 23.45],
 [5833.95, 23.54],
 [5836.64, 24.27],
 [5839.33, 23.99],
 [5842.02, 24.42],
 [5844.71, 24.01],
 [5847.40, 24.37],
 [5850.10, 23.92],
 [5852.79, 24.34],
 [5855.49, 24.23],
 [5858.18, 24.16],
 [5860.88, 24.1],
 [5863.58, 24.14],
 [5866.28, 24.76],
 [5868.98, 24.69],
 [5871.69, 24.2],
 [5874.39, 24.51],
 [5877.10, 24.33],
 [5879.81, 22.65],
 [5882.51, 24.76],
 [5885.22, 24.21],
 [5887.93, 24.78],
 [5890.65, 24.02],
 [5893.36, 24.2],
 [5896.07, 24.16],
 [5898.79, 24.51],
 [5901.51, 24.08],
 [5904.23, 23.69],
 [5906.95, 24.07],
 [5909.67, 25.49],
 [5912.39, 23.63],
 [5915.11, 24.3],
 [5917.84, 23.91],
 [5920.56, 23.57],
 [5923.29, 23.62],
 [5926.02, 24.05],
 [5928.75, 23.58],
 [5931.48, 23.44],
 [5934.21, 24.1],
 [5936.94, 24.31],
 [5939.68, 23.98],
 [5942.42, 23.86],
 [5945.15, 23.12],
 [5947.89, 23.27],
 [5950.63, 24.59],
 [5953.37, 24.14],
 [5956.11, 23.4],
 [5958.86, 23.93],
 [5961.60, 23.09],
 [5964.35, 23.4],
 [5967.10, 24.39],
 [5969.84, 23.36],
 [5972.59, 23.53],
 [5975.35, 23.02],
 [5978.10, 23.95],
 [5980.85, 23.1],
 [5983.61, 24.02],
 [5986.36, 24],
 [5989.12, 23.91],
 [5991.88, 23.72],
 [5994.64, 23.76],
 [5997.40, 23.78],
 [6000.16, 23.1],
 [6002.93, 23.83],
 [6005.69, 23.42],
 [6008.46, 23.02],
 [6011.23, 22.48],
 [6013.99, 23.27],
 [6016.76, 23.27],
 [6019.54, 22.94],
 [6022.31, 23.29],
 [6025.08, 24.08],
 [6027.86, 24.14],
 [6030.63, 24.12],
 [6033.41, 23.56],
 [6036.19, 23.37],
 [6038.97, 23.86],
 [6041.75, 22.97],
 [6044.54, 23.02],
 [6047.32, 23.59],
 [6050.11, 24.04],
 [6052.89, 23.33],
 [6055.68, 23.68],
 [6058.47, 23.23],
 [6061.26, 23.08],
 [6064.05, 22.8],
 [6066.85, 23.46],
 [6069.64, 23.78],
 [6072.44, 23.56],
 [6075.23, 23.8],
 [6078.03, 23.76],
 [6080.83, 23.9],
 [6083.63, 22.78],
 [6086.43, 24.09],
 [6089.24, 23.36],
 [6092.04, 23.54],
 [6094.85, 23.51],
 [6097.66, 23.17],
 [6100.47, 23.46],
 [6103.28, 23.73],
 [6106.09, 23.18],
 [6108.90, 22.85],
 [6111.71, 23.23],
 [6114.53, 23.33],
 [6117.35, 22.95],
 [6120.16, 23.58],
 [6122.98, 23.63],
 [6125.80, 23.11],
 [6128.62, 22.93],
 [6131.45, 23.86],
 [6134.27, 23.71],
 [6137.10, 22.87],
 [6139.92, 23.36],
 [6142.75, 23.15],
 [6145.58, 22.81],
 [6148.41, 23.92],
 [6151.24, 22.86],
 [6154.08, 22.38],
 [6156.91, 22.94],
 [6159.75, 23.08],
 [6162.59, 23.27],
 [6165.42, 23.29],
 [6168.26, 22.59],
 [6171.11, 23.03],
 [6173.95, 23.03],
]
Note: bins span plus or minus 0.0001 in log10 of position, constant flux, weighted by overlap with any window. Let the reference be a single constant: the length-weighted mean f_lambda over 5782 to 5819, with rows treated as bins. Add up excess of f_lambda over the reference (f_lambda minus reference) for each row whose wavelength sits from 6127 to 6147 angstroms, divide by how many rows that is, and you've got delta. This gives -0.6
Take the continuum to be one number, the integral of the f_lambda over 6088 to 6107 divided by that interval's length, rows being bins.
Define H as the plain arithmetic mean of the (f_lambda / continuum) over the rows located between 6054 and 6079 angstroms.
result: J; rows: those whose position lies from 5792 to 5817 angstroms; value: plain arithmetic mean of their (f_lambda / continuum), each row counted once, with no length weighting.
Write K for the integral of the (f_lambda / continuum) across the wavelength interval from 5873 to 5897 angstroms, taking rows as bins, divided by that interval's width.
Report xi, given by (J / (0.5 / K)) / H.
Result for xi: 2.10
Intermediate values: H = 1.00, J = 1.02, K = 1.03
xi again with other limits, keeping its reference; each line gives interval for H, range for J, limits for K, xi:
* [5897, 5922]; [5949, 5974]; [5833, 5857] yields 2.03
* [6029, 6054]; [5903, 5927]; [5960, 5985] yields 2.05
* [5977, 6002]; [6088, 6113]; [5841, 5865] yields 2.03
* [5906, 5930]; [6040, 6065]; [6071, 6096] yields 1.95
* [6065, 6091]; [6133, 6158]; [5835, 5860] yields 2.02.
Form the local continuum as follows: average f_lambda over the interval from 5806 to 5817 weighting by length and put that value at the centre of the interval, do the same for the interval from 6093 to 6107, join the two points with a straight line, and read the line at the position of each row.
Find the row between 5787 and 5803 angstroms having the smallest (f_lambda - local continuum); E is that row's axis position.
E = 5791.13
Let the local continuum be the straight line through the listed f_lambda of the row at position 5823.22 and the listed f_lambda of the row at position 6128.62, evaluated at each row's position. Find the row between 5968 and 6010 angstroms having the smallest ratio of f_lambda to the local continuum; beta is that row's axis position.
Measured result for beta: 5975.35 angstroms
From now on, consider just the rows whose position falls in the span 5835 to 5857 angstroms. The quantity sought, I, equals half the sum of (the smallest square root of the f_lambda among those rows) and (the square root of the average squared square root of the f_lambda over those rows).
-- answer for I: 4.90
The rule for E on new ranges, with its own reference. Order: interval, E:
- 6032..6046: 6041.75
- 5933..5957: 5945.15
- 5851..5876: 5860.88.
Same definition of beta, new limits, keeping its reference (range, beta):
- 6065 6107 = 6083.63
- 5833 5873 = 5833.95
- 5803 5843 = 5825.90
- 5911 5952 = 5945.15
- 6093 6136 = 6108.90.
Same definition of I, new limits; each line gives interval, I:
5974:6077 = 4.79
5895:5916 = 4.89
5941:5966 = 4.83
